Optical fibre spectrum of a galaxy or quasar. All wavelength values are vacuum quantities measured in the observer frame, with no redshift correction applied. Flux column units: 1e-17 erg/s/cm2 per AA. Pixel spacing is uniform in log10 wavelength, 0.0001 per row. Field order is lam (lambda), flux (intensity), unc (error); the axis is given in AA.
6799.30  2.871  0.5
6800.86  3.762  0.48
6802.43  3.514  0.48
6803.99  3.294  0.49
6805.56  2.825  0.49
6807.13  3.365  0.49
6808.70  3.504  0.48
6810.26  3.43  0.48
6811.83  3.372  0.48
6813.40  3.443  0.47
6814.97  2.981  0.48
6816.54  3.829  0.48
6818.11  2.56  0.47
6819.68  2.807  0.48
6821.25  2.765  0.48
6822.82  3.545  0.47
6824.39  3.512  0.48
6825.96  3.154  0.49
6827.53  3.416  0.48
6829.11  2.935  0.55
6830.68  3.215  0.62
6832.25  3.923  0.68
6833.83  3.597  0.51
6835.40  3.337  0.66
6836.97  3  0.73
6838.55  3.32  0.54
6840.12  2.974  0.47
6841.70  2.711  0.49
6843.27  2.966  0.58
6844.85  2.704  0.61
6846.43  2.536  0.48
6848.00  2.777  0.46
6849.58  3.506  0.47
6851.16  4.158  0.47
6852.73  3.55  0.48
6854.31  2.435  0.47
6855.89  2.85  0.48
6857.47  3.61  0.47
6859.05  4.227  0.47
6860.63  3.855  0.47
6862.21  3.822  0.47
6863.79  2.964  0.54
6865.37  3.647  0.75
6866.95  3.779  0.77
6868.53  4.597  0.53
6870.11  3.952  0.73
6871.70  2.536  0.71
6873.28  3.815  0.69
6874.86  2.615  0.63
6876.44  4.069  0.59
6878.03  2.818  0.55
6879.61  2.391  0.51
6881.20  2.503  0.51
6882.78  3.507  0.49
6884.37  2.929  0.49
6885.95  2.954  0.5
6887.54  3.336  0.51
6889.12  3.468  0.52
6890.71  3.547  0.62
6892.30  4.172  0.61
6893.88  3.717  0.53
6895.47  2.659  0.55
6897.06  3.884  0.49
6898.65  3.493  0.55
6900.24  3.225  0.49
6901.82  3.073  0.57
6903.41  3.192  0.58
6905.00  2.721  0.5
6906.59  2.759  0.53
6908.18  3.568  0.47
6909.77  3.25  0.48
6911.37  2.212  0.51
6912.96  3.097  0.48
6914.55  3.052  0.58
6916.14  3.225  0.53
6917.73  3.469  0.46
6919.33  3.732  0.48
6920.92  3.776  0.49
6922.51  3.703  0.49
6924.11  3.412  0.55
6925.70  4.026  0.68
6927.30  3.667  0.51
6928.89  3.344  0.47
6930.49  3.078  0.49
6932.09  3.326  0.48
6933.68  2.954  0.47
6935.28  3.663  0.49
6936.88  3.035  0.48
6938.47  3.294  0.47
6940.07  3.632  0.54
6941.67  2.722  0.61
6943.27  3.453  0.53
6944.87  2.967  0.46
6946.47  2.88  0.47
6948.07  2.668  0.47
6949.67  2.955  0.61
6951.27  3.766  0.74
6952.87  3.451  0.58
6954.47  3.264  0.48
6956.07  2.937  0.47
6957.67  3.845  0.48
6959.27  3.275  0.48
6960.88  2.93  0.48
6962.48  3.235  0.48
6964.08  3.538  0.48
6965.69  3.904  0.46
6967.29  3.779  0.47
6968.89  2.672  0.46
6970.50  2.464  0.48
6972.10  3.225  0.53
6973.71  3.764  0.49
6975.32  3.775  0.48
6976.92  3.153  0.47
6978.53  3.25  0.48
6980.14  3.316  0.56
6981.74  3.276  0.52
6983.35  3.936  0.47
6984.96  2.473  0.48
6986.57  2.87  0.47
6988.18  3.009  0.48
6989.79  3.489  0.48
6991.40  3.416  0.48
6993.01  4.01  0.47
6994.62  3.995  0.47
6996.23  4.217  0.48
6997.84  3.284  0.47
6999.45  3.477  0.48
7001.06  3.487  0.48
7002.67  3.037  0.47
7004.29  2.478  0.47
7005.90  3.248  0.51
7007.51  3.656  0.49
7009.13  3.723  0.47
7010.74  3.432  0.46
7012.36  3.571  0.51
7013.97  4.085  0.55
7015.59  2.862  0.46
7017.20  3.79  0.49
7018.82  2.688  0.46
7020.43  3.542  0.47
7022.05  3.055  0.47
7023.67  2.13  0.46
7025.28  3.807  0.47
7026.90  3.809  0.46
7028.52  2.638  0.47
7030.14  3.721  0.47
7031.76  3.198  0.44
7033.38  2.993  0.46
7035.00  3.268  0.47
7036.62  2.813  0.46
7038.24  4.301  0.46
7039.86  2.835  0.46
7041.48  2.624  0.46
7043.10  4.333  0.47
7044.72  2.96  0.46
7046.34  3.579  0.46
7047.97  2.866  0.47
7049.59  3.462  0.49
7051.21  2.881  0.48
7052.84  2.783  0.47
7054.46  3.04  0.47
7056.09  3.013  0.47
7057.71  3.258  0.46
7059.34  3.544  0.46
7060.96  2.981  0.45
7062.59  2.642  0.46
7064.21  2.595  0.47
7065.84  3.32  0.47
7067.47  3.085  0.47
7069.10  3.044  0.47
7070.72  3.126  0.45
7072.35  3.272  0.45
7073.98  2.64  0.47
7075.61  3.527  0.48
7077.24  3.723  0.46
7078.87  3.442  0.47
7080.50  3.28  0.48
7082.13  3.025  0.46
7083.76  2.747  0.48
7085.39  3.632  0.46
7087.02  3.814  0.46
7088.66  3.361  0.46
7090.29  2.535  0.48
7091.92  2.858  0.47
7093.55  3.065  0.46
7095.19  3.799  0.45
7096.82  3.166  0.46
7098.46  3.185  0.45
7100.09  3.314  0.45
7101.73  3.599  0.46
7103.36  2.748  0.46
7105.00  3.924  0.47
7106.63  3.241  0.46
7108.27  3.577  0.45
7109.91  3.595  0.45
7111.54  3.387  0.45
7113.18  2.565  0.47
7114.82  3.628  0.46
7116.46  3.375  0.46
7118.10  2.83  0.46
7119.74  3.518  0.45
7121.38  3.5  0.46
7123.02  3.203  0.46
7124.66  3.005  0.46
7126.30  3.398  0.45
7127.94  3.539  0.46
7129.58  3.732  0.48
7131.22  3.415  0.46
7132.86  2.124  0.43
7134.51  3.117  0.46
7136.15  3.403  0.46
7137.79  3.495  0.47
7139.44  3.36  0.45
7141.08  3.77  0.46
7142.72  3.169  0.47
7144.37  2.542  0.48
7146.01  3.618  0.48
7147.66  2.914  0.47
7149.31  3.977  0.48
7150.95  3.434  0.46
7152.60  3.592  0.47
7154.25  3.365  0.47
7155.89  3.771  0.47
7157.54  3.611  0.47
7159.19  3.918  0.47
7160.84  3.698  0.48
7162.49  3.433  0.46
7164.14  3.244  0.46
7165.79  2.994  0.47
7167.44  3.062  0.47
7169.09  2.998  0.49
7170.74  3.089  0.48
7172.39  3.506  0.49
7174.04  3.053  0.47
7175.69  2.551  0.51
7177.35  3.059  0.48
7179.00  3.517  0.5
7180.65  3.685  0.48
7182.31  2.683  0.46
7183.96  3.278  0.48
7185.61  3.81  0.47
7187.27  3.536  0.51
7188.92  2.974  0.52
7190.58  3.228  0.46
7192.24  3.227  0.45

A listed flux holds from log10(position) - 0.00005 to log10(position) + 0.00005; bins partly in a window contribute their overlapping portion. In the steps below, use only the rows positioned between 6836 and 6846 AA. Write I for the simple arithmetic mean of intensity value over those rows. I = 2.95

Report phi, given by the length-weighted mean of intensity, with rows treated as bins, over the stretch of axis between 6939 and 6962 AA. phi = 3.20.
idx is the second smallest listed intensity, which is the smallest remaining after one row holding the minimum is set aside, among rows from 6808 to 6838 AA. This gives 2.765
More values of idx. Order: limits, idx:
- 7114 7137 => 2.83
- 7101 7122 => 2.748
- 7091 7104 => 2.858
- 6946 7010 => 2.473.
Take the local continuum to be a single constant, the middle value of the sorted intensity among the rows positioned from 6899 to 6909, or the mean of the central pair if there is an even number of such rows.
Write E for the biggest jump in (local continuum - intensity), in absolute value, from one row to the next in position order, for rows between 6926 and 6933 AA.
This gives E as 0.3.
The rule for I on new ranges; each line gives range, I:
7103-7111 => 3.42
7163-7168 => 3.10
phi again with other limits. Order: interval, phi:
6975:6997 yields 3.43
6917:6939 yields 3.46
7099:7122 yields 3.34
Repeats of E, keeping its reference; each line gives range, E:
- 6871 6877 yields 1.5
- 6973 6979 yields 0.6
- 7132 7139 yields 1.0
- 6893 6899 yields 1.2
